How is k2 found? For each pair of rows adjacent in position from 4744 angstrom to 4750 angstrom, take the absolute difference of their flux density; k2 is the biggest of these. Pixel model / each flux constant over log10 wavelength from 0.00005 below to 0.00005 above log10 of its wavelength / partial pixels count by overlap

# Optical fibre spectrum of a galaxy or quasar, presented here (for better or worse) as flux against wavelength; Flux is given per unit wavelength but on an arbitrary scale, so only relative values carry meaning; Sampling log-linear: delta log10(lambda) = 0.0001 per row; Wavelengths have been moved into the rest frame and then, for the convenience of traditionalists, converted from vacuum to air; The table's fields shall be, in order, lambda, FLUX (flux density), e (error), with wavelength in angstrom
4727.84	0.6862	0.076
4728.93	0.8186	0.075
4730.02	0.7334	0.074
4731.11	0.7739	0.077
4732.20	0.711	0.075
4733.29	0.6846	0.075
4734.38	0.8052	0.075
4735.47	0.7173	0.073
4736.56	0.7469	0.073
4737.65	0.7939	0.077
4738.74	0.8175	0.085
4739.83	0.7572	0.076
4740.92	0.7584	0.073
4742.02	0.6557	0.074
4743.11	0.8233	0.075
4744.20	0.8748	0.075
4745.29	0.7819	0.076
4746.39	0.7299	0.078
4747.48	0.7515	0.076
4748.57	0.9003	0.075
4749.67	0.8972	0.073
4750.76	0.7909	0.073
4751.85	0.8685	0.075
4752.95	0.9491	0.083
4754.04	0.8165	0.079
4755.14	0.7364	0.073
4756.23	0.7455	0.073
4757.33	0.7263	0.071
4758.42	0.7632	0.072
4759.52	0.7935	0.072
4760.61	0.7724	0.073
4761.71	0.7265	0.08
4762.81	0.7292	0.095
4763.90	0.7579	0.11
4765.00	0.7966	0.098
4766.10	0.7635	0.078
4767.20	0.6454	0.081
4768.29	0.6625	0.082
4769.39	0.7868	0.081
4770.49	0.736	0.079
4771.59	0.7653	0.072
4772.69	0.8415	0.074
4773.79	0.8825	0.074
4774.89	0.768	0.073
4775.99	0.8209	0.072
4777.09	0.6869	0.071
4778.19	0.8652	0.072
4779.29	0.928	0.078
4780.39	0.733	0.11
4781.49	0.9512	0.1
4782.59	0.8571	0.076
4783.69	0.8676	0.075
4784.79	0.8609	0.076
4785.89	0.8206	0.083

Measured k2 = 0.149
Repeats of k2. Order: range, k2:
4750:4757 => 0.133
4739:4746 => 0.168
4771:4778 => 0.134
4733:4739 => 0.121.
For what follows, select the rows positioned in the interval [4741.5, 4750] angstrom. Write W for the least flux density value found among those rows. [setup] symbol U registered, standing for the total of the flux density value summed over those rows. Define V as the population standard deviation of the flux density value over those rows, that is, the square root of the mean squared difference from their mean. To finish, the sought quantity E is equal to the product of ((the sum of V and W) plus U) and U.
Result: 45.9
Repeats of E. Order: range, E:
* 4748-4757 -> 50.4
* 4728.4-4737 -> 40.3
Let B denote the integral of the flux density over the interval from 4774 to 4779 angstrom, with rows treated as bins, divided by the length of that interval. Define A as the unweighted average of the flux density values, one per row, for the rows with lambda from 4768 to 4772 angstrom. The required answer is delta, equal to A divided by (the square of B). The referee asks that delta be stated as 1.15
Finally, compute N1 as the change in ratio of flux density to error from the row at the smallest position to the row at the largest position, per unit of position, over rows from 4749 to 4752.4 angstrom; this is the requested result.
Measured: -0.3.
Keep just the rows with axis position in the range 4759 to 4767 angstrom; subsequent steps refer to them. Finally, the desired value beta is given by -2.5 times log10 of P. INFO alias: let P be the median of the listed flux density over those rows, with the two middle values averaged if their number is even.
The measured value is 0.29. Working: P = 0.76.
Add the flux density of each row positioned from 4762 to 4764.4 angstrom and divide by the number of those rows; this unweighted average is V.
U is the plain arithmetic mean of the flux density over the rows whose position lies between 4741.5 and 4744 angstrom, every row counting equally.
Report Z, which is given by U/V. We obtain 0.99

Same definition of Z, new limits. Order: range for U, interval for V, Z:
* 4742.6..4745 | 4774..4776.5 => 1.07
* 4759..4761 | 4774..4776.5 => 0.99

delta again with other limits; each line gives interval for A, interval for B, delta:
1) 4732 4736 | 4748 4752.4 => 0.98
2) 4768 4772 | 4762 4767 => 1.31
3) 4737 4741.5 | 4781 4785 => 1.00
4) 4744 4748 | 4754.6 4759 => 1.42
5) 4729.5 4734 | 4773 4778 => 1.14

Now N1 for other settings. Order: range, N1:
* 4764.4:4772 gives 0.4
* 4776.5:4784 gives 0.3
